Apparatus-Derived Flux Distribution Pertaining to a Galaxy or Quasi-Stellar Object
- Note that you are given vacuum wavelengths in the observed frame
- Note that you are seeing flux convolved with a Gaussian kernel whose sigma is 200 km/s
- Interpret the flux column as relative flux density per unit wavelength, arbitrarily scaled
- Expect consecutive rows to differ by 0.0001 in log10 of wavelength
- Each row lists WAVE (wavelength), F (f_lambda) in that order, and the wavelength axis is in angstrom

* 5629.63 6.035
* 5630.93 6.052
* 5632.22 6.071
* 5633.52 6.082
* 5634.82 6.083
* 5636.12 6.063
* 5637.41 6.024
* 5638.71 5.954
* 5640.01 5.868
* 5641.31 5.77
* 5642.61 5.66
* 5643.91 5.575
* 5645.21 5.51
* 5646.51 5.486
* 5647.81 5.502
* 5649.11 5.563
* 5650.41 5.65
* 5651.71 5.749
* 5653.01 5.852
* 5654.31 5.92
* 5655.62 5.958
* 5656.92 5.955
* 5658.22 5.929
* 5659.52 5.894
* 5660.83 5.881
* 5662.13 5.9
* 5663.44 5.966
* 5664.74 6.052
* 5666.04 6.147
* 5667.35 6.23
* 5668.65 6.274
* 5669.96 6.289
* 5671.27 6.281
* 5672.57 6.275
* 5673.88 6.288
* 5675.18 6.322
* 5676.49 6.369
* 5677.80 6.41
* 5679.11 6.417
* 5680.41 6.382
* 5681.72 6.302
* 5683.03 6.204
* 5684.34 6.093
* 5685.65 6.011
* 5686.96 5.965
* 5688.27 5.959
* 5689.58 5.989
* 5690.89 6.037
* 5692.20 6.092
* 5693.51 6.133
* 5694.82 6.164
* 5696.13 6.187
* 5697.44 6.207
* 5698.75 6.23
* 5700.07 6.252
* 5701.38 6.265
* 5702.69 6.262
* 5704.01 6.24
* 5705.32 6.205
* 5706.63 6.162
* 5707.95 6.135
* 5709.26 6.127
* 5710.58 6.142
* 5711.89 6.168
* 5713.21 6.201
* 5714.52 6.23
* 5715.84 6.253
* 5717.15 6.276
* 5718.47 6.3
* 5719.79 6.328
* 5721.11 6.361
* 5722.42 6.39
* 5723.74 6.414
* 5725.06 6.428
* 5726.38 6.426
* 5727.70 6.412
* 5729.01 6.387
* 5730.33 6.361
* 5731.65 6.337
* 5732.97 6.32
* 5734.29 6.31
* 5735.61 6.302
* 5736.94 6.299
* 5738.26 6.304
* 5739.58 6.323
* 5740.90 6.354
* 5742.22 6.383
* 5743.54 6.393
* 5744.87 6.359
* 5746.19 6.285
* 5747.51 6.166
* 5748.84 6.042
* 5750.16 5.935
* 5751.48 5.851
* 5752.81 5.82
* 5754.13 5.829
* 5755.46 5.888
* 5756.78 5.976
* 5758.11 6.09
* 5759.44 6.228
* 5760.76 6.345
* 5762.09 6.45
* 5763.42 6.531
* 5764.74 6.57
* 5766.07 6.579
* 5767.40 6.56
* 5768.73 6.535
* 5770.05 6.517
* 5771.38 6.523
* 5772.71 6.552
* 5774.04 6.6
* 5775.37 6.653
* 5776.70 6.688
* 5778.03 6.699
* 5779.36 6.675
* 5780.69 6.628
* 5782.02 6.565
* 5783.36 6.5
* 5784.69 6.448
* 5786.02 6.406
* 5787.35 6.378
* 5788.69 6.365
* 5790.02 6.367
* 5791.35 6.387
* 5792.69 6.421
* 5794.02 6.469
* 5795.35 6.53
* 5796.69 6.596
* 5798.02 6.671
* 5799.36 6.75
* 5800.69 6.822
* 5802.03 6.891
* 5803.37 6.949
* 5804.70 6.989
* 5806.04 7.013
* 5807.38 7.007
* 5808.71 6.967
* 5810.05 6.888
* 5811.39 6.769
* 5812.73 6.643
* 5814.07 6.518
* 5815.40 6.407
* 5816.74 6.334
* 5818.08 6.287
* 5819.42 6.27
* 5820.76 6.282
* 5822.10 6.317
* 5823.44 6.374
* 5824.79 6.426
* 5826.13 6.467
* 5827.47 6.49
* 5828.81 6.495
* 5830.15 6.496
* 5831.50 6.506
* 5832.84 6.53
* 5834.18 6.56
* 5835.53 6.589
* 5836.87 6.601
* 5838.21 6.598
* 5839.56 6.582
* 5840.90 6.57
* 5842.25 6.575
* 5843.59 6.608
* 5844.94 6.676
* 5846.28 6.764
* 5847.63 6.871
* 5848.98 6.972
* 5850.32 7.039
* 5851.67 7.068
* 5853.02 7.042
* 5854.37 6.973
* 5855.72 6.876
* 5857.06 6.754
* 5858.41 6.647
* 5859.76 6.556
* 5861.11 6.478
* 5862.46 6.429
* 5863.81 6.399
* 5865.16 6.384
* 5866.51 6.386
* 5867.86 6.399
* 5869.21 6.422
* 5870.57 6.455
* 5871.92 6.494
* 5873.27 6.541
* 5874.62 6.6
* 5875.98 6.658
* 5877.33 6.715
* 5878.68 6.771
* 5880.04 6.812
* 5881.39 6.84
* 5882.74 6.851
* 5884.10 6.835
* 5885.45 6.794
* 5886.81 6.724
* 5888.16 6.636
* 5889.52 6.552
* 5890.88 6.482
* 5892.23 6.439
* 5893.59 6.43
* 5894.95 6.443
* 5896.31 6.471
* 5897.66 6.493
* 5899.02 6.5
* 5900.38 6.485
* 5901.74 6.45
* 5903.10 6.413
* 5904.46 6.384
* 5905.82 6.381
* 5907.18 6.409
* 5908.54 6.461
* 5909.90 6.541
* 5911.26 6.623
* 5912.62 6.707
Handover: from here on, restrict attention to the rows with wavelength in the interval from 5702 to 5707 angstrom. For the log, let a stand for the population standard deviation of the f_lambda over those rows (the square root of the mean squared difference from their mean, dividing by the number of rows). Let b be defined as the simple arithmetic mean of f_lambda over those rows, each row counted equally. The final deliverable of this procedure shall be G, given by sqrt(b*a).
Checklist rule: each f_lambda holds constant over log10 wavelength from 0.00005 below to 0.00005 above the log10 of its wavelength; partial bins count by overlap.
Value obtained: 0.48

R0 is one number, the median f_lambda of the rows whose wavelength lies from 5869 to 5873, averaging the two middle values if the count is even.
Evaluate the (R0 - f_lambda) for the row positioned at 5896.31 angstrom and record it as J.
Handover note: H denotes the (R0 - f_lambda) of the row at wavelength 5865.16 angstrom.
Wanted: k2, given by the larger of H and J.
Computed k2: 0.07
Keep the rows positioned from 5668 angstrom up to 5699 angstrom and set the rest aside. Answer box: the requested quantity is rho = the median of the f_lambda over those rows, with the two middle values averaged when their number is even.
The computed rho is 6.22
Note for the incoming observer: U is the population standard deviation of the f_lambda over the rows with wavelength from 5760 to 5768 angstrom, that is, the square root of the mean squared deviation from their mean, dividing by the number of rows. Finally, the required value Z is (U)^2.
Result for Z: 0.007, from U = 0.08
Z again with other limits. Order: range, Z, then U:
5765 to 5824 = 0.044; 0.21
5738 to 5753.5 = 0.043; 0.21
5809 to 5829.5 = 0.031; 0.18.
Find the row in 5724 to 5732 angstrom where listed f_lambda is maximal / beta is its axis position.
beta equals 5725.06 angstrom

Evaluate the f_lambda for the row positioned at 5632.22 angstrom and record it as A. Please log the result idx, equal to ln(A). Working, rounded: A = 6.071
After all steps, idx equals 1.80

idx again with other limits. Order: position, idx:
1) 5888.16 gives 1.89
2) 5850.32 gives 1.95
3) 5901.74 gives 1.86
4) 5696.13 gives 1.82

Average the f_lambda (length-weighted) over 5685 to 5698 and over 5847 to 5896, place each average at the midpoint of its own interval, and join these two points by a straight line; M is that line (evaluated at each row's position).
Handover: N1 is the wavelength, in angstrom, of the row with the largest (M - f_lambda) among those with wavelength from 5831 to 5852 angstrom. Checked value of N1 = 5831.50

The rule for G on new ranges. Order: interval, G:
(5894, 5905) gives 0.50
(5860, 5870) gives 0.44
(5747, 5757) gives 0.82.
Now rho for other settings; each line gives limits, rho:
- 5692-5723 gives 6.22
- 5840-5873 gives 6.59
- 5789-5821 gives 6.62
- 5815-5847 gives 6.50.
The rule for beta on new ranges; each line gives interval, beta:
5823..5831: 5830.15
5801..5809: 5806.04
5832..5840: 5836.87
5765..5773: 5766.07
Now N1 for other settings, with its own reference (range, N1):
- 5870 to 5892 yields 5890.88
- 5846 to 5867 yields 5866.51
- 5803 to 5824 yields 5819.42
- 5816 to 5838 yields 5819.42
